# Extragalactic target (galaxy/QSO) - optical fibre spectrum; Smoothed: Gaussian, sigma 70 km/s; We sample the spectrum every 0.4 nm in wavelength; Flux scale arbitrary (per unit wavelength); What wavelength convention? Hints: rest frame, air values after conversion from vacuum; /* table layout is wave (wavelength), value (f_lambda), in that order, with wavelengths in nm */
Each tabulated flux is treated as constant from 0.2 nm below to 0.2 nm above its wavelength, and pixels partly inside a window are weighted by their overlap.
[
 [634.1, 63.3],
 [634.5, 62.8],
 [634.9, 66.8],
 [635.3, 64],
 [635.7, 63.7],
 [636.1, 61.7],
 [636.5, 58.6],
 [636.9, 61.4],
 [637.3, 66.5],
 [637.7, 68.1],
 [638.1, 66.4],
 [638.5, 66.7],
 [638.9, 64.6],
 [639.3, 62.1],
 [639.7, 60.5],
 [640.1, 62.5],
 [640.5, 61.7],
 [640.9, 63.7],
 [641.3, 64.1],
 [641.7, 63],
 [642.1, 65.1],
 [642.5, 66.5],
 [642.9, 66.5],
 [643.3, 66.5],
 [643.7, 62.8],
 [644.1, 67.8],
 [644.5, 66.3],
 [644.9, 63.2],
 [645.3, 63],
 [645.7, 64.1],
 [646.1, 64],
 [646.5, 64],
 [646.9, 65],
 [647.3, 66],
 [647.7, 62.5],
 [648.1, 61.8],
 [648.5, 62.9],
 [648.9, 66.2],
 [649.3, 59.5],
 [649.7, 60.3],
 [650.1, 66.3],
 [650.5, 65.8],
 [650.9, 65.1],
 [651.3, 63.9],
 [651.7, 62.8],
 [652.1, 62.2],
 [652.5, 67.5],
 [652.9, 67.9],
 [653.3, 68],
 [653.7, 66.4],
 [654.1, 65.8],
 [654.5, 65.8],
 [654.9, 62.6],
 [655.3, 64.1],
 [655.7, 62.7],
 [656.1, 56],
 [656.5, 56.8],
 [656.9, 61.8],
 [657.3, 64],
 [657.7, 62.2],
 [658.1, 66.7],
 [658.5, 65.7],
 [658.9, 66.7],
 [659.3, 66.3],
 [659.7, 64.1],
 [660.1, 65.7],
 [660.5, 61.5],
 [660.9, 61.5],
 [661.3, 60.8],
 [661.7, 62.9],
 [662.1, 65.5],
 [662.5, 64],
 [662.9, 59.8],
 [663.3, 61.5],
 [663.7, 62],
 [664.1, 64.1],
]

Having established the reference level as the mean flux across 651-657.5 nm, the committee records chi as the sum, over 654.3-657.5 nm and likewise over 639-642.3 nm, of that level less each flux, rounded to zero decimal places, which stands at 22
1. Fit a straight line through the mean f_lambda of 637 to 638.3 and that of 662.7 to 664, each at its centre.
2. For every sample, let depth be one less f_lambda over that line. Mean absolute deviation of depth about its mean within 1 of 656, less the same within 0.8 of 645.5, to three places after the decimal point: 0.040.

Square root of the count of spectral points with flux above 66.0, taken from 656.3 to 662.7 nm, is 1.73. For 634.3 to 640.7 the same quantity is 2.24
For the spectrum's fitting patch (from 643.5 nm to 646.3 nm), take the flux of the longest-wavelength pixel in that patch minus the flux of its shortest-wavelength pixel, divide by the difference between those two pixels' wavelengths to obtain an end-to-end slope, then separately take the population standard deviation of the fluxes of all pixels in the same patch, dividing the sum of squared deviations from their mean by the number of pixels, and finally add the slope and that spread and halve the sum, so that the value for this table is 1.1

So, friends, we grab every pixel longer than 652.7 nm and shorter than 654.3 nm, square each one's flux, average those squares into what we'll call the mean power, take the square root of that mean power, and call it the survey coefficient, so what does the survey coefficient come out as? 67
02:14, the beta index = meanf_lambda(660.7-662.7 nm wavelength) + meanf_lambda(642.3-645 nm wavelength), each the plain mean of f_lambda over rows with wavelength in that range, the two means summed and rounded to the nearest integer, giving 129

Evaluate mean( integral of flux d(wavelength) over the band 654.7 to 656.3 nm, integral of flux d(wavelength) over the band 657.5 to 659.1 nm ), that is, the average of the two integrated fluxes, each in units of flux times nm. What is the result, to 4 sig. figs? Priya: 101.3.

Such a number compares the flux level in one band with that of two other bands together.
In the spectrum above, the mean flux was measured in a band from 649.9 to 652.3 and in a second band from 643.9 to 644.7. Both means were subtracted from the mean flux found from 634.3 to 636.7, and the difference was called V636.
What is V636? -68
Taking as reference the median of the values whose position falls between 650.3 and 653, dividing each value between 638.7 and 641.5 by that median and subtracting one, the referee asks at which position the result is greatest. 638.9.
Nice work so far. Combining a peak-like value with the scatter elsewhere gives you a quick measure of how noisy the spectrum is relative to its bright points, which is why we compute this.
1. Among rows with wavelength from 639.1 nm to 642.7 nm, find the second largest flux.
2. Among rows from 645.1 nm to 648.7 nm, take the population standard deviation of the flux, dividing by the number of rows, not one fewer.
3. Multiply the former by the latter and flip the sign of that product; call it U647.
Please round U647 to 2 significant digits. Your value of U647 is -80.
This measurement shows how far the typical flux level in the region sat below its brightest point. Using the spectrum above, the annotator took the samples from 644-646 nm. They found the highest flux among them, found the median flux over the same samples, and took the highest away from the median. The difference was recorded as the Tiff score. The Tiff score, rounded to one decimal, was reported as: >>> -3.7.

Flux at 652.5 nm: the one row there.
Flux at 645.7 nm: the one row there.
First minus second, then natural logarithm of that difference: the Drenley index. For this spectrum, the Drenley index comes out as 1.2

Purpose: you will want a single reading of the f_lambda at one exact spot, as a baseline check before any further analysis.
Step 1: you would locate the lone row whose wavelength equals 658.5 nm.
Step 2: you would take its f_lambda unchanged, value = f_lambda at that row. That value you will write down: 65.7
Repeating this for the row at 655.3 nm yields 64.1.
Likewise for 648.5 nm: 62.9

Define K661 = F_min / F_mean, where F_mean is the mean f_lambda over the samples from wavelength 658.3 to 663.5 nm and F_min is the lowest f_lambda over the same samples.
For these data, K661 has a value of 0.94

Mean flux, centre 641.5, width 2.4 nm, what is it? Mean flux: 64.0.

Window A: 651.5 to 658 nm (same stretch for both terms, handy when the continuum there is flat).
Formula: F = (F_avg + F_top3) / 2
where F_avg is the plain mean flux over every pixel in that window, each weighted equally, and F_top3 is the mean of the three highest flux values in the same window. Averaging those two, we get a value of 65.7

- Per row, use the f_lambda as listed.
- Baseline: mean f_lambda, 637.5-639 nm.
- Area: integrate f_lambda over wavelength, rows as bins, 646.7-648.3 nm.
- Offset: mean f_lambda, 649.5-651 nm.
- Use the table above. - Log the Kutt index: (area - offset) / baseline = 0.57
